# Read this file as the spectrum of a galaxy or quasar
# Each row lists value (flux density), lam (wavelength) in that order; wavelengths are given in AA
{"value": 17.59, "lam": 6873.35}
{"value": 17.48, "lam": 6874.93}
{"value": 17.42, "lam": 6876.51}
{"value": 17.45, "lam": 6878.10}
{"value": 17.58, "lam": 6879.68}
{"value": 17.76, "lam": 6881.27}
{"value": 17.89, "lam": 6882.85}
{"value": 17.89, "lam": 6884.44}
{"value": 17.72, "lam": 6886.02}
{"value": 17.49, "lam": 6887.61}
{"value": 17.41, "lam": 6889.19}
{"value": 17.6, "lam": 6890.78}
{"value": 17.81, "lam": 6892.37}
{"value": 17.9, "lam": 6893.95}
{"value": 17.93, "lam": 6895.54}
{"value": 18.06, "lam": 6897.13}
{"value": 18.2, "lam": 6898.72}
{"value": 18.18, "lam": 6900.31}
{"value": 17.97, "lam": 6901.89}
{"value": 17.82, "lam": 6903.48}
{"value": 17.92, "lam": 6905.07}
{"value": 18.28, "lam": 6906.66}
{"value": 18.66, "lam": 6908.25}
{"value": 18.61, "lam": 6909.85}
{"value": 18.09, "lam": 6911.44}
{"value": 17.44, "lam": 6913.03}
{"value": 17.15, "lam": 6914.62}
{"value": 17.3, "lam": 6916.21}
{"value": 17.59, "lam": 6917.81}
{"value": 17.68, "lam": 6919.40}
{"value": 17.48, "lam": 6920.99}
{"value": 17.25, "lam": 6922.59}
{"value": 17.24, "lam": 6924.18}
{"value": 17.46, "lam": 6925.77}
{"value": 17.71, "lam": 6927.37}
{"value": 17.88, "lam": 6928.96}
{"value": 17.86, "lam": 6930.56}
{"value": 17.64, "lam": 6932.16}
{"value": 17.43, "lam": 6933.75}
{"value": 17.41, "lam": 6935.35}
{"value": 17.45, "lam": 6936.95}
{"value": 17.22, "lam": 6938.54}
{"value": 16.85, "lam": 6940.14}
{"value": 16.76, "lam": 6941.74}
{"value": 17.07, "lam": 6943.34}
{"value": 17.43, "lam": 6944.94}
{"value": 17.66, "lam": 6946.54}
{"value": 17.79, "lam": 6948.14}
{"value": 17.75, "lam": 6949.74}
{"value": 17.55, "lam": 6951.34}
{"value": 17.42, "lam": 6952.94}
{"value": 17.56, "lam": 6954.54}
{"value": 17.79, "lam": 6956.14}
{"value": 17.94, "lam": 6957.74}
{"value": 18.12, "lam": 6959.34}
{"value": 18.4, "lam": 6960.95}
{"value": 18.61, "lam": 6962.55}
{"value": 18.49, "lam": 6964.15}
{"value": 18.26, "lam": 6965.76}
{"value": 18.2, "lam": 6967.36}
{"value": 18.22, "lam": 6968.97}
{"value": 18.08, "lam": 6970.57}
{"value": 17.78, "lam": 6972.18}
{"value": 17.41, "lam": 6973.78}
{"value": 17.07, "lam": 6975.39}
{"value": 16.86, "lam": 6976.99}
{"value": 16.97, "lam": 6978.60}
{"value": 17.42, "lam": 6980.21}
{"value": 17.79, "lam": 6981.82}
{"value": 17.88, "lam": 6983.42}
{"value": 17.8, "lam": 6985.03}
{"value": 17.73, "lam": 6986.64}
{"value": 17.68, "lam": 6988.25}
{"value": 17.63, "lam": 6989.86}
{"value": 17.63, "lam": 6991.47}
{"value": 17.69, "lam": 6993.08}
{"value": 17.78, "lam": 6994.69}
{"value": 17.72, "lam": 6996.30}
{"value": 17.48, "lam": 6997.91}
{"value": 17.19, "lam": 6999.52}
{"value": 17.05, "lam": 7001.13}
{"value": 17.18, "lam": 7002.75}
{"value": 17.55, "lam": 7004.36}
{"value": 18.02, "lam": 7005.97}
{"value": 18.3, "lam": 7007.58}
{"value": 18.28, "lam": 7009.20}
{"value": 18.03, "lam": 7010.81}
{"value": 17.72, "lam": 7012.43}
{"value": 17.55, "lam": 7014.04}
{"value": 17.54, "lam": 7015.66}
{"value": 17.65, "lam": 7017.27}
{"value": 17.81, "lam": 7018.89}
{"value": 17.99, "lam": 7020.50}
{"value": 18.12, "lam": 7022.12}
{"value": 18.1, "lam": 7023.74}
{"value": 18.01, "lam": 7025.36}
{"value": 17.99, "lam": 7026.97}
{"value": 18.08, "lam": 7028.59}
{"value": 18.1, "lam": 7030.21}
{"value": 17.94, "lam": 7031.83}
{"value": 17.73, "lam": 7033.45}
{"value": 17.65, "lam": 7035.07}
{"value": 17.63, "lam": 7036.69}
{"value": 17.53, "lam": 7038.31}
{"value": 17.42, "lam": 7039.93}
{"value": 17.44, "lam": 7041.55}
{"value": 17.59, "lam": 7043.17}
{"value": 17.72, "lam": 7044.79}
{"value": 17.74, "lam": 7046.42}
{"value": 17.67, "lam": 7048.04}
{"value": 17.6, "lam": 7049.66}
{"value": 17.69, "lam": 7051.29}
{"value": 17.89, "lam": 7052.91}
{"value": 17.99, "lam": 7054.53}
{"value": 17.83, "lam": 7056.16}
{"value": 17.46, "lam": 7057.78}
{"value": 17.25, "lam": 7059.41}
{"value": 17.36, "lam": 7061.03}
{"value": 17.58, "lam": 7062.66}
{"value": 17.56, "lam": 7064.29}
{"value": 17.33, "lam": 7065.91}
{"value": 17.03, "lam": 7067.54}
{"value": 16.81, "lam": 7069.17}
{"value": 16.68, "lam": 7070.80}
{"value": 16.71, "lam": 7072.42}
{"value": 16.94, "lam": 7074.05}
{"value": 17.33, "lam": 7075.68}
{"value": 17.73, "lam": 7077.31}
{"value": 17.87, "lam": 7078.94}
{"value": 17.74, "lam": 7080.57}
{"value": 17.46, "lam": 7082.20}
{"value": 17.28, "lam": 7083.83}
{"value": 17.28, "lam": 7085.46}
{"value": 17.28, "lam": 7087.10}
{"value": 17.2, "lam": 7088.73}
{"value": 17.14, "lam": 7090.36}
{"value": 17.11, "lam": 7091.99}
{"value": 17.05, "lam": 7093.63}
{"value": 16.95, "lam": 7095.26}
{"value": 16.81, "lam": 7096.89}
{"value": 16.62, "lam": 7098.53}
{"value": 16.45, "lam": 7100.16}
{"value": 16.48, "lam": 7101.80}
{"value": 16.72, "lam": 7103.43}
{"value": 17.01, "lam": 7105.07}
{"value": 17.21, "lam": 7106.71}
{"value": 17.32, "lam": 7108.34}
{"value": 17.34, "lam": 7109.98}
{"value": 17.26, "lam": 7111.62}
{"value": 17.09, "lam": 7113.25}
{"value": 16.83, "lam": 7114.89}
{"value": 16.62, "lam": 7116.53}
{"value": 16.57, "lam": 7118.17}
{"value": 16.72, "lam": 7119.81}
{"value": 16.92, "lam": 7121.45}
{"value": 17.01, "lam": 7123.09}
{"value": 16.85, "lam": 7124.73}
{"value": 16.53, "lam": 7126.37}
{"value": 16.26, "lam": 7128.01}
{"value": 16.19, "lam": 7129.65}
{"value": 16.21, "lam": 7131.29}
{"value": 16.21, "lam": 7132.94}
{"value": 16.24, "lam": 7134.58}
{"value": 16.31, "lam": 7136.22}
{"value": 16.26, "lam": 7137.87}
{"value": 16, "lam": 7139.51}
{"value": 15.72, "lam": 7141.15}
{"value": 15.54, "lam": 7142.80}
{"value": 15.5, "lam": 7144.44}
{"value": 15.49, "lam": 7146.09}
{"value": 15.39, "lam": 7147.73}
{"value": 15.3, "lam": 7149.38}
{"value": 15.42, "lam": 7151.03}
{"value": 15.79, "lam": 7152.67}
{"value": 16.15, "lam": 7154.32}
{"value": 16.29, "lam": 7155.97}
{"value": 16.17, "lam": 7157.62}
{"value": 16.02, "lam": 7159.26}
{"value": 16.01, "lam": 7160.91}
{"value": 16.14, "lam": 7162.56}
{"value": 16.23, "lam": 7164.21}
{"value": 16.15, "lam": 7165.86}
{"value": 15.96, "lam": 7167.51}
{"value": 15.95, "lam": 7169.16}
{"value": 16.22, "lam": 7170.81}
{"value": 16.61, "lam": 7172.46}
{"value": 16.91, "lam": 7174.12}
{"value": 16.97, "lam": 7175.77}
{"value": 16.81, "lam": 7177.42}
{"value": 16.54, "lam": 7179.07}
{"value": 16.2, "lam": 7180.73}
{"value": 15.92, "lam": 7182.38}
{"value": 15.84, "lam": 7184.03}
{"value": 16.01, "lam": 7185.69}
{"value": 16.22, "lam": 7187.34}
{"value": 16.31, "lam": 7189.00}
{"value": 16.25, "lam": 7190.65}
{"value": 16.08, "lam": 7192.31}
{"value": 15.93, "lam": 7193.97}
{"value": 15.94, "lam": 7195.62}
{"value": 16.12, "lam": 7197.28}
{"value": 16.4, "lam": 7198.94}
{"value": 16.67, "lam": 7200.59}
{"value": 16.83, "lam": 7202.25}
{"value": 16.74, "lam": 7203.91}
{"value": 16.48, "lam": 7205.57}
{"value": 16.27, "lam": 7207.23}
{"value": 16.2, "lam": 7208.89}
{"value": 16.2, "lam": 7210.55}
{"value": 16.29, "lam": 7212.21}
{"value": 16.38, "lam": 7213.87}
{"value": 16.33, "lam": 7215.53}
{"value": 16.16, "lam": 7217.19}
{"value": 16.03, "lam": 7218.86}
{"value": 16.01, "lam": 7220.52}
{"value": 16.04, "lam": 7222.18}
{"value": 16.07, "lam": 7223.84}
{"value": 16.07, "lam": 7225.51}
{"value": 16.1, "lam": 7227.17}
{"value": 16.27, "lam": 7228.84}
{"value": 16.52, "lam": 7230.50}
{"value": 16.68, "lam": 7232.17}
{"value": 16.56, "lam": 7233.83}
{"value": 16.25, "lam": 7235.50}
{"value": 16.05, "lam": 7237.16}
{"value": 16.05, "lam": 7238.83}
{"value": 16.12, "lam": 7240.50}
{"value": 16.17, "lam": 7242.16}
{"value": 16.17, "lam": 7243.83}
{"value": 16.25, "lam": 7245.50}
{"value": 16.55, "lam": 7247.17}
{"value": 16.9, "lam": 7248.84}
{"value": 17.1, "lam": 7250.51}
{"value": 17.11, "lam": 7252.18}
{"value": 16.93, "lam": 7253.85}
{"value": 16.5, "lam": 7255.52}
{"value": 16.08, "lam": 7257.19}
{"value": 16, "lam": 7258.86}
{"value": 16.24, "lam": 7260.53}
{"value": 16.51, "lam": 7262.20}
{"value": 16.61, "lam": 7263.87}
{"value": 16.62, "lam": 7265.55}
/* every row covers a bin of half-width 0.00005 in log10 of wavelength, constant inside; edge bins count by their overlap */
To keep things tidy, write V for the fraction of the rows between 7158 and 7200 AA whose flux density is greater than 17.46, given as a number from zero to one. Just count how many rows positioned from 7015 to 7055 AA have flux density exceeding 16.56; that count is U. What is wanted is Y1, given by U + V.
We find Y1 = 25.0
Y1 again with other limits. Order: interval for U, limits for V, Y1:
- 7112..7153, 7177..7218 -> 8.0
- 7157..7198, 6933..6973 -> 4.6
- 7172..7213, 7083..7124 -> 7.0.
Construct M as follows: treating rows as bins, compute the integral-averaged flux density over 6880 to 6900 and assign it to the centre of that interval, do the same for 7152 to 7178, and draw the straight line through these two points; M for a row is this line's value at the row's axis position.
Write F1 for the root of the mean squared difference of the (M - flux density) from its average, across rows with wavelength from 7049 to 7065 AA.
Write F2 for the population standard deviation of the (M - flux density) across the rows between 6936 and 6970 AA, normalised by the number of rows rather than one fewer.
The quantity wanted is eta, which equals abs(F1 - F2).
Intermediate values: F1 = 0.21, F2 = 0.56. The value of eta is 0.35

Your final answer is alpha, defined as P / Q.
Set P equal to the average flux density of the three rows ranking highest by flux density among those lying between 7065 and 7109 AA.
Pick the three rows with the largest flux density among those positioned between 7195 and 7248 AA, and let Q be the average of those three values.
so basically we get 1.06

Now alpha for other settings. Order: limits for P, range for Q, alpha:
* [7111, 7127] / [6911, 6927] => 0.96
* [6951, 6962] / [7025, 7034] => 1.00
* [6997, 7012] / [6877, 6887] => 1.02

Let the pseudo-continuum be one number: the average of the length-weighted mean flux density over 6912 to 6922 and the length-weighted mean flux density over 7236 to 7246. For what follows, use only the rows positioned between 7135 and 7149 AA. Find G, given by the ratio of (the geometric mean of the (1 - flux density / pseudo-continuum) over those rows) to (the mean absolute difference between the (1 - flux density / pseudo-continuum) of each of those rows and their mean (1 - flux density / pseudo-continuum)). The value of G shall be 3.1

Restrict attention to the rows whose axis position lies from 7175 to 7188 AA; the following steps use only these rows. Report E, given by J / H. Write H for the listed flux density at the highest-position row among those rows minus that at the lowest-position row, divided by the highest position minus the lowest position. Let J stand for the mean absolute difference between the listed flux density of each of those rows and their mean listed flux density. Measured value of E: -5.3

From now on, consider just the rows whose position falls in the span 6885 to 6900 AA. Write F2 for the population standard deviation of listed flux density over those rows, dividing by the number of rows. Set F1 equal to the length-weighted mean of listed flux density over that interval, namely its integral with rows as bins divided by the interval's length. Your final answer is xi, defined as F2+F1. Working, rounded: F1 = 17.81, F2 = 0.25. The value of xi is 18.1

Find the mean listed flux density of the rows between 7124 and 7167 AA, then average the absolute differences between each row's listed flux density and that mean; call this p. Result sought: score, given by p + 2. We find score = 2.31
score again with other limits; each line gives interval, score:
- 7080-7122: 2.27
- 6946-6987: 2.33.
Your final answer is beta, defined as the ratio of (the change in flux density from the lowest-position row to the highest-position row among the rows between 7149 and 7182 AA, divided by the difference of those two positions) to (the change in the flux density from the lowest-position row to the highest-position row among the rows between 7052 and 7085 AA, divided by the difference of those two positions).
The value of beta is -1.5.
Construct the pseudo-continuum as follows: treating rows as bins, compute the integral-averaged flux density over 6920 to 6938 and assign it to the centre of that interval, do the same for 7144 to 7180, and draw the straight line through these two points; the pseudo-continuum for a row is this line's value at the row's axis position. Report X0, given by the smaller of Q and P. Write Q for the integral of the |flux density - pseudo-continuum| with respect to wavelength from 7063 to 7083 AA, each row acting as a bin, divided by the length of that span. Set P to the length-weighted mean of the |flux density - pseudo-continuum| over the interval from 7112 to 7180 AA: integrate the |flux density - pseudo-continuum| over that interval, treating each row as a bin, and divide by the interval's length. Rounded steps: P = 0.36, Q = 0.6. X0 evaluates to 0.36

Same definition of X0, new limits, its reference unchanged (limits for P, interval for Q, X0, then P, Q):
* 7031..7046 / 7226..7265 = 0.77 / 0.77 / 0.8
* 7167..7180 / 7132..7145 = 0.27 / 0.53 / 0.3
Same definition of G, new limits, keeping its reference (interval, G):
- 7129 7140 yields 9.5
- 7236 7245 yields 13.7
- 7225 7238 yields 2.0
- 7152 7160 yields 4.8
